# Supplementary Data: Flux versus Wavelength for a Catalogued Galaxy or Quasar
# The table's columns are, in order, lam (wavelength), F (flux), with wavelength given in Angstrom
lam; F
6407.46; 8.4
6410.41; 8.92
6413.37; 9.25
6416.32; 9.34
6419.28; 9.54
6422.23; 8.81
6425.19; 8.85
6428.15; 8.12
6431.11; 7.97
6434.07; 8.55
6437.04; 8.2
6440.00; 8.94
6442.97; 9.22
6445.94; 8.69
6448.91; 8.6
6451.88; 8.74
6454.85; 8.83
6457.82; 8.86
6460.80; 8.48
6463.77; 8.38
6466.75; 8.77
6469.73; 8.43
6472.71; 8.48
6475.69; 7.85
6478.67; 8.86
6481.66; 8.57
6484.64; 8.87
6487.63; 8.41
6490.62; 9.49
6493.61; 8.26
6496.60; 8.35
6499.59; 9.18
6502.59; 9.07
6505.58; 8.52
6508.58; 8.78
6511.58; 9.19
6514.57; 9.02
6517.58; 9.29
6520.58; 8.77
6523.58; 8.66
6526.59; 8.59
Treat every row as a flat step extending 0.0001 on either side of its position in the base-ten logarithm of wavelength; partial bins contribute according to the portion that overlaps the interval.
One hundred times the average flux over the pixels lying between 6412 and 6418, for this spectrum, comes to 930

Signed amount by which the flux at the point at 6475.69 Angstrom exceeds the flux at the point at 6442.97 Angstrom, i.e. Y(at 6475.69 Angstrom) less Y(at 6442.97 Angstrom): -1.4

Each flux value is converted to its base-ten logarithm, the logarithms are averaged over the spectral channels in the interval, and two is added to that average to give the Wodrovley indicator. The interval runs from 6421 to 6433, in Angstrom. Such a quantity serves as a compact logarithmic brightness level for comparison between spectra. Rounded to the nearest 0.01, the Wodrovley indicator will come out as 2.93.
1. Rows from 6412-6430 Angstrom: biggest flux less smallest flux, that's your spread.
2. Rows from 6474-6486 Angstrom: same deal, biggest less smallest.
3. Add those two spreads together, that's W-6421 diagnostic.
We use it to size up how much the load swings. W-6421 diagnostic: 2.44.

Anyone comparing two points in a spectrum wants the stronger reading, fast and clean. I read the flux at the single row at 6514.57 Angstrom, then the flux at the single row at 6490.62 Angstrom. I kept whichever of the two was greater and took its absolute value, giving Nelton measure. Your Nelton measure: 9.49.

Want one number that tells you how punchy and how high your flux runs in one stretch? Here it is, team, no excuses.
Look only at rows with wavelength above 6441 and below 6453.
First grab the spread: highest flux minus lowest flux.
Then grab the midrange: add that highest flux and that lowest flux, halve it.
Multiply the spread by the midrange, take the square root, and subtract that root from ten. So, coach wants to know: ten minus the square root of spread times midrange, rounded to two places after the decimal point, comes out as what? 7.65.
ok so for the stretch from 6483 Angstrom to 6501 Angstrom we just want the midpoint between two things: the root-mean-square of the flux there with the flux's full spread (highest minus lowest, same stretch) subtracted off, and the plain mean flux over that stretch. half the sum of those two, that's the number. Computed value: 8.2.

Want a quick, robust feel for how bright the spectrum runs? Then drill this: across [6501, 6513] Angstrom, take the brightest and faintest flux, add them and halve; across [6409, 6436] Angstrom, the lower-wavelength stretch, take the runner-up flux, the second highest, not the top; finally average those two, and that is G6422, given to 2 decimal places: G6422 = 9.10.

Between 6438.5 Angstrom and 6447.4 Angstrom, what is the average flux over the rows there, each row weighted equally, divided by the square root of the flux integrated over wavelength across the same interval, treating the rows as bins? 1.00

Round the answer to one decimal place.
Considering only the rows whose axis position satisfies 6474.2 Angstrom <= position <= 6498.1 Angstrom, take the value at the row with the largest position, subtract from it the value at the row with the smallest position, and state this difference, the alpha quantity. 0.5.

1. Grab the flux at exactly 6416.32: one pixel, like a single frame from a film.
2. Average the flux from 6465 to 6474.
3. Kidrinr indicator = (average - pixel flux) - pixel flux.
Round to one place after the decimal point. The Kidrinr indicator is -10.1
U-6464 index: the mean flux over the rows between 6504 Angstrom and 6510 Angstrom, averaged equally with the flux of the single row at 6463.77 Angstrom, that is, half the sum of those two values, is 8.52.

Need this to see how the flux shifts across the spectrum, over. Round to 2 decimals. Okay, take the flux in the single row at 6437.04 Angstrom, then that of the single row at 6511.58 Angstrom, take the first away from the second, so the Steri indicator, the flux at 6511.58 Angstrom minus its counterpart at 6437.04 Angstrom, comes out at 0.99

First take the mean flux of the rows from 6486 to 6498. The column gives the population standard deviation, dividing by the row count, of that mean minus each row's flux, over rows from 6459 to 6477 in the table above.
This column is 0.27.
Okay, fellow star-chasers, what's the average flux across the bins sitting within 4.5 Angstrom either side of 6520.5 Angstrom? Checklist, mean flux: 8.91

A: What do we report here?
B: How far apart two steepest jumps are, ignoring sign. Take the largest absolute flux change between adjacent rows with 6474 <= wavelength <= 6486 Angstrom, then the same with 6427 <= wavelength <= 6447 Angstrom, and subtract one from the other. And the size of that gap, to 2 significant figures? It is 0.27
